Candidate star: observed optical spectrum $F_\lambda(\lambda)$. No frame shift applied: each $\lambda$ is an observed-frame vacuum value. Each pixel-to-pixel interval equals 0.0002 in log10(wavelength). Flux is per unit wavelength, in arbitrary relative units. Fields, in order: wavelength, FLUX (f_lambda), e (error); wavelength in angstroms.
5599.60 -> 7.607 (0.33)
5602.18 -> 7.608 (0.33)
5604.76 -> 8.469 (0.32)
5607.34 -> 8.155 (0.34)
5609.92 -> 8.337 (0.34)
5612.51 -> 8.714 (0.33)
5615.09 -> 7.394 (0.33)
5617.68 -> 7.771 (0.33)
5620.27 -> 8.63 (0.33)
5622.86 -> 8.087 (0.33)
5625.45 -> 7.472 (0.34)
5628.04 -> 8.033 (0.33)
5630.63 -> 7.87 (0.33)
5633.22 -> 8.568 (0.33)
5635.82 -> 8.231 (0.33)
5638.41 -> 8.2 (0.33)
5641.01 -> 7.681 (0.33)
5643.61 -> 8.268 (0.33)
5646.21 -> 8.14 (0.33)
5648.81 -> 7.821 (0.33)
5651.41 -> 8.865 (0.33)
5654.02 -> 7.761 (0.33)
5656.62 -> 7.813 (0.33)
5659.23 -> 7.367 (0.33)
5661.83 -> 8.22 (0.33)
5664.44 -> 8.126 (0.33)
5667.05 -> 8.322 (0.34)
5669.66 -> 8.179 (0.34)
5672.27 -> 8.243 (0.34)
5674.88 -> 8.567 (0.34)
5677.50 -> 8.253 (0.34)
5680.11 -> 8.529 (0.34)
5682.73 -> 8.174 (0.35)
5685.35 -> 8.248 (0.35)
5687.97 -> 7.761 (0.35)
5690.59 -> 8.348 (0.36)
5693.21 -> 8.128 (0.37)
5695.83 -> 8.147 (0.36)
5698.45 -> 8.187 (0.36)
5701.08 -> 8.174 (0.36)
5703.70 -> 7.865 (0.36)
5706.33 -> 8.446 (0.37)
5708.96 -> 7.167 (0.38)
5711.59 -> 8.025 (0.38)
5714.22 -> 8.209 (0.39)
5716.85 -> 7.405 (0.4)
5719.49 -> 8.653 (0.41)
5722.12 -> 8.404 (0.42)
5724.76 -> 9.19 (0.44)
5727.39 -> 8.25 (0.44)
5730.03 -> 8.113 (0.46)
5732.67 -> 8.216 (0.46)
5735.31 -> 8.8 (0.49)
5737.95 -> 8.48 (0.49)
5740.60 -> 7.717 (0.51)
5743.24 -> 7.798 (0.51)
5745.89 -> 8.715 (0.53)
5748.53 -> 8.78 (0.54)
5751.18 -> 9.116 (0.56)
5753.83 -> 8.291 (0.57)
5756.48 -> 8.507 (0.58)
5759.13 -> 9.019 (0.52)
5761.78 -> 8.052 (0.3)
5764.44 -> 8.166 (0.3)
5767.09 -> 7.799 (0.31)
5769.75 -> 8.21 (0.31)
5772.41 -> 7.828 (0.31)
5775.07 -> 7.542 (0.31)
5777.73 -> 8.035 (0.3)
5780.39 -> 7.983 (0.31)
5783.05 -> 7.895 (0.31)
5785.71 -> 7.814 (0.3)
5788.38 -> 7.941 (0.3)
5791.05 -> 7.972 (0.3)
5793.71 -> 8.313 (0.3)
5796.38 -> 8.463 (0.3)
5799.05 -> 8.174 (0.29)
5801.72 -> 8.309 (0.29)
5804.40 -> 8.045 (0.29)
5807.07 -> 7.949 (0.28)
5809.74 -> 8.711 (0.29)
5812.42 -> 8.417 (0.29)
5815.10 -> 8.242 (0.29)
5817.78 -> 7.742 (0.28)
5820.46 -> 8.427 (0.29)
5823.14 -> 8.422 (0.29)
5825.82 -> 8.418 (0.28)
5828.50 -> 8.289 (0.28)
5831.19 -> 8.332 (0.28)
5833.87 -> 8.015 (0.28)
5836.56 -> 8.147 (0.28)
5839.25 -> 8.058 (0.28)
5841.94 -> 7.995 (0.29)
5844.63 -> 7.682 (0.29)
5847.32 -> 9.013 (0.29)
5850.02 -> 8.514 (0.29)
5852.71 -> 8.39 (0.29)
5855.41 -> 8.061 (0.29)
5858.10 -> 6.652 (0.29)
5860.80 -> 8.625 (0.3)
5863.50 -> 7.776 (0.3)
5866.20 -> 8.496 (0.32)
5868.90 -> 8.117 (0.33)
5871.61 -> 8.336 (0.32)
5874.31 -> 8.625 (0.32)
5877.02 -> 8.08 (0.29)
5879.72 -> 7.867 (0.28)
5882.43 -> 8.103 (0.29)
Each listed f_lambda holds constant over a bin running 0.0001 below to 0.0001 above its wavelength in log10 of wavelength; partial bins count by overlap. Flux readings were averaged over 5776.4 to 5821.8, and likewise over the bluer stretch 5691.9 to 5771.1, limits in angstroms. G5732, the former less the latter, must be -0.12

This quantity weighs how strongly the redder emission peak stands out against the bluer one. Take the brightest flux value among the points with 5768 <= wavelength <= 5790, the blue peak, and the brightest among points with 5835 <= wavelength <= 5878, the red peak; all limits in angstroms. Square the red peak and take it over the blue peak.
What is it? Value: 9.9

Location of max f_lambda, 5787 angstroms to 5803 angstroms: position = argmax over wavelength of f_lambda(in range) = 5796.38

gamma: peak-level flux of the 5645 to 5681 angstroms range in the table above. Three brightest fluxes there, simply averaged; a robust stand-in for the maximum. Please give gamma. 8.65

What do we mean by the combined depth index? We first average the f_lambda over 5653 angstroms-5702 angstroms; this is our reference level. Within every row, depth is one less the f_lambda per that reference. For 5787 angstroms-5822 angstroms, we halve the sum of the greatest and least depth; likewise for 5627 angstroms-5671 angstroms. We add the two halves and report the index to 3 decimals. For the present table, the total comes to -0.009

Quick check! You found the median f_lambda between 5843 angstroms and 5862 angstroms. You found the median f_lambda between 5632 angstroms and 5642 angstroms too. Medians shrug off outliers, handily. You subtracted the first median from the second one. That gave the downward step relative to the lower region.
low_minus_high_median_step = -0.17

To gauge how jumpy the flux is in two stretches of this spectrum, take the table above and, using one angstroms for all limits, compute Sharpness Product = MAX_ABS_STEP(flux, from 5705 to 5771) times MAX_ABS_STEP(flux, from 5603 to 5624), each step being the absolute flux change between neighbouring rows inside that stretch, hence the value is 1.69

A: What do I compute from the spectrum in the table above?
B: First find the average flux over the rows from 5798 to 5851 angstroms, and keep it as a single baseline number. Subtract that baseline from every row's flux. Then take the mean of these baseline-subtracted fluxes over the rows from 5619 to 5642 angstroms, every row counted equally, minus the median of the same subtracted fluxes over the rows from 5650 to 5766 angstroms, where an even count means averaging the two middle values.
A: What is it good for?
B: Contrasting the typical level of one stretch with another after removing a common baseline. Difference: -0.13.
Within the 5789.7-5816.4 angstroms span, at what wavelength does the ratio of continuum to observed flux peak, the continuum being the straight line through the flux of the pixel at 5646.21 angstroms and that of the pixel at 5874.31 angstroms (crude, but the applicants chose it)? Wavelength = 5807.07 angstroms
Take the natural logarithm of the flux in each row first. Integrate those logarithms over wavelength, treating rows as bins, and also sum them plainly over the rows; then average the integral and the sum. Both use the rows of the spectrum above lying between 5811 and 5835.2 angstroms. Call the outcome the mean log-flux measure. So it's 35.0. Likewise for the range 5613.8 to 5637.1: 33.6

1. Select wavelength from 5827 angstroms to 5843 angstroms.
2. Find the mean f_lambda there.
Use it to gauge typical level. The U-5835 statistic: 8.14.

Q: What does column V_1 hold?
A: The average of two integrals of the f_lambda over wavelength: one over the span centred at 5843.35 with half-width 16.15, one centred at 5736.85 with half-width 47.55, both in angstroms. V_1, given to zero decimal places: 521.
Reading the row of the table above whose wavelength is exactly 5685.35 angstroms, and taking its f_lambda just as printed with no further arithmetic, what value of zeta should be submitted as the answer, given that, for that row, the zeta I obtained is 8.248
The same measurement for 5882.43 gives 8.103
